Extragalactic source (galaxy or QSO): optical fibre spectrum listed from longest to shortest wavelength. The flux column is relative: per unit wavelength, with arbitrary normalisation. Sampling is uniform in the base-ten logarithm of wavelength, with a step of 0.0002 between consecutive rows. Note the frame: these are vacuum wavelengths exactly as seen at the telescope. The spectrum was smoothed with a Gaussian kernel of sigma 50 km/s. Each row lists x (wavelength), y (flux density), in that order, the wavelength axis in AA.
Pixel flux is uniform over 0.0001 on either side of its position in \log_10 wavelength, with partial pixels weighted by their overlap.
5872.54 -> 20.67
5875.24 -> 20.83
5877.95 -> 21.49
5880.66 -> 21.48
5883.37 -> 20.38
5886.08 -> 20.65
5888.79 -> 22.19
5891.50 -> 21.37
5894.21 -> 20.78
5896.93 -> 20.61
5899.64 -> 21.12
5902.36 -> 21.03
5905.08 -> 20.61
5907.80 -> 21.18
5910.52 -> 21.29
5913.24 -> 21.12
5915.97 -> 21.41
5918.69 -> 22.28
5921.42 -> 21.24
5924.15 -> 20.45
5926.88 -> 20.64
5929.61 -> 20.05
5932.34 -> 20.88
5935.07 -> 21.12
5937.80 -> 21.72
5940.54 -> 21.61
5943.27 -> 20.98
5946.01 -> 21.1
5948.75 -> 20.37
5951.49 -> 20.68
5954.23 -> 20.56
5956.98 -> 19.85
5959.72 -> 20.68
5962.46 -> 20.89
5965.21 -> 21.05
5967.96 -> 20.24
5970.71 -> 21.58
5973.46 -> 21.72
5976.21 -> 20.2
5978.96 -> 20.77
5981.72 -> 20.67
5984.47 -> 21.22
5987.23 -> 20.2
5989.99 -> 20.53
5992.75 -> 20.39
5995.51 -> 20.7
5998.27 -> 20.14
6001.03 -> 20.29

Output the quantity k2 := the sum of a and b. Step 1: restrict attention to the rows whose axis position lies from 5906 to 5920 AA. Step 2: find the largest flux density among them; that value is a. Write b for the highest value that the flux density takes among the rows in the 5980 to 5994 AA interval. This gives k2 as 43.5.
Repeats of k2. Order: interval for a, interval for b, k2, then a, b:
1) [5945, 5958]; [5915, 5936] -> 43.4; 21.1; 22.28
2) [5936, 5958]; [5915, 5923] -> 44.0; 21.72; 22.28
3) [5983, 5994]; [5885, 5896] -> 43.4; 21.22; 22.19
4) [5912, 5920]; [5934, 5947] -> 44.0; 22.28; 21.72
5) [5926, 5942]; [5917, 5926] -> 44.0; 21.72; 22.28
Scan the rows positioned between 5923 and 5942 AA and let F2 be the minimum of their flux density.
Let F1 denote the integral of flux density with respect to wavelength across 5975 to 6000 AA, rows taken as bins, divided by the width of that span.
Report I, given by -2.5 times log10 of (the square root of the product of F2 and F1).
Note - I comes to -3.27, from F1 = 20.5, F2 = 20.05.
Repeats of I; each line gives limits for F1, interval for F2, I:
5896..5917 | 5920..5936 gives -3.28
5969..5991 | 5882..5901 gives -3.29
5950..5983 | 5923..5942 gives -3.27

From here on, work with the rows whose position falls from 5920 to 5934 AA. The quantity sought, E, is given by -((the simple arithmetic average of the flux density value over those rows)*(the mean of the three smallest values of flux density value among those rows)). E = -421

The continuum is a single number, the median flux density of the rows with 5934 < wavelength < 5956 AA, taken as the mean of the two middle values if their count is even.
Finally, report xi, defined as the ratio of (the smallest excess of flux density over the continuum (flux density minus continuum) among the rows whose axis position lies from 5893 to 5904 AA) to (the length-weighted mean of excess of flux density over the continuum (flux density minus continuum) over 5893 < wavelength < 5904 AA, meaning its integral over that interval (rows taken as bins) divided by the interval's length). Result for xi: 2.7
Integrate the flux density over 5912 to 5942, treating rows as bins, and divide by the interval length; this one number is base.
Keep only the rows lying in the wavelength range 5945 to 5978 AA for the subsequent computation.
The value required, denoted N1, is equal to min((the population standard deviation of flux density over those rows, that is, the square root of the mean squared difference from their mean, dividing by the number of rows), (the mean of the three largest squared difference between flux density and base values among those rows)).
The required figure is 0.534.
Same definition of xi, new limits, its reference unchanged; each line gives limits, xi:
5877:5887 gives 14.8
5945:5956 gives 1.7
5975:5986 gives 2.6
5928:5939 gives 8.5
